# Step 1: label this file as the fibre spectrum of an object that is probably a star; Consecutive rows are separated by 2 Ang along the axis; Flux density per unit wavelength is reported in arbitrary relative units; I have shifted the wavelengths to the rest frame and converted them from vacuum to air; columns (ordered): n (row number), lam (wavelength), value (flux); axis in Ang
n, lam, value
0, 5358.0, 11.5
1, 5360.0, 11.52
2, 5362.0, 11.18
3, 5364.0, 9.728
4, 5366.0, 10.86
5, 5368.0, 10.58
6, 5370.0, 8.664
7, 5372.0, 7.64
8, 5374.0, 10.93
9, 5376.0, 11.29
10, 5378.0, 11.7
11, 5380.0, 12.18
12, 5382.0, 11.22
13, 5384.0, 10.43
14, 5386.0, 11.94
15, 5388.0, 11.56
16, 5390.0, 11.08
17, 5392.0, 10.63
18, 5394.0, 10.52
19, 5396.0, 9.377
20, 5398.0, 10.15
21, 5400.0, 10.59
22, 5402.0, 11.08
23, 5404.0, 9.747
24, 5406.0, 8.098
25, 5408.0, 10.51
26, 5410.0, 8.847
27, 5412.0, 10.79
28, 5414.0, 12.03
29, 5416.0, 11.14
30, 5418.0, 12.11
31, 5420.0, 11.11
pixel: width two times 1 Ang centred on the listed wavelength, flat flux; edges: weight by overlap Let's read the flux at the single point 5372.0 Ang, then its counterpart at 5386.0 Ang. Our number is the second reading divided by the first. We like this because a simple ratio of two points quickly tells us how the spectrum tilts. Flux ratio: 1.56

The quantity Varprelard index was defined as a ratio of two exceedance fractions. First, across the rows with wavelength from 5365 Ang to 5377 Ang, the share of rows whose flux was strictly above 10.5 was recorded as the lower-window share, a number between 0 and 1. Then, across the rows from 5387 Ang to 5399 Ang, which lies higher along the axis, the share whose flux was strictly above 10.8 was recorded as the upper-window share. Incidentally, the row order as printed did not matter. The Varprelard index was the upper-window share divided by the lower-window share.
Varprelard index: 0.5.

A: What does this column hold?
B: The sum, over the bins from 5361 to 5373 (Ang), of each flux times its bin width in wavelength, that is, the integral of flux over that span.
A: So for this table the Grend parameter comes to 117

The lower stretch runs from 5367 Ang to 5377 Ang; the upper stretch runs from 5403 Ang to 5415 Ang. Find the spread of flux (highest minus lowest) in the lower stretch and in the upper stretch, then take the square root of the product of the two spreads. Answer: 3.8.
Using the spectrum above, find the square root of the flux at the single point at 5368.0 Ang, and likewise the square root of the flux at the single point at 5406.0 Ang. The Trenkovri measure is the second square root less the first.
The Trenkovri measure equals -0.41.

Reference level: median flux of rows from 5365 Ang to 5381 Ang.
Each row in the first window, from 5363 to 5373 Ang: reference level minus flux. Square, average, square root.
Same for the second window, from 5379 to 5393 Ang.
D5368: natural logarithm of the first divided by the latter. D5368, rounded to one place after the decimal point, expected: 0.9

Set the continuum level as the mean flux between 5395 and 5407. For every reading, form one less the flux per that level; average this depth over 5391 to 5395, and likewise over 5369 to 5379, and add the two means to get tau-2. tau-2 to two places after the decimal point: -0.10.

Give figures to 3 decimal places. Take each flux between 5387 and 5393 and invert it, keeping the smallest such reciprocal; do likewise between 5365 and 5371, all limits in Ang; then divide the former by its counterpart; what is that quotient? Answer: 0.939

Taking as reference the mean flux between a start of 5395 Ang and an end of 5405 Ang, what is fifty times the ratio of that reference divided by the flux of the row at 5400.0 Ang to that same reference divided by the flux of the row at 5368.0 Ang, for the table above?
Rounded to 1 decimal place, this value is 50.0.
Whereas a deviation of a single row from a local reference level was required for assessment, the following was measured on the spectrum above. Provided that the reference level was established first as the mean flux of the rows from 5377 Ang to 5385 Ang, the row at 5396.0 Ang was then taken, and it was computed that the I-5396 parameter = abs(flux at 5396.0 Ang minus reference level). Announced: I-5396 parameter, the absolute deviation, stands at 2.0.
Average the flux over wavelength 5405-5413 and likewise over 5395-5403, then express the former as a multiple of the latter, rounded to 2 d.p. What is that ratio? 0.93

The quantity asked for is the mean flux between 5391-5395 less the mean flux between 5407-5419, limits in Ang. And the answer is -0.3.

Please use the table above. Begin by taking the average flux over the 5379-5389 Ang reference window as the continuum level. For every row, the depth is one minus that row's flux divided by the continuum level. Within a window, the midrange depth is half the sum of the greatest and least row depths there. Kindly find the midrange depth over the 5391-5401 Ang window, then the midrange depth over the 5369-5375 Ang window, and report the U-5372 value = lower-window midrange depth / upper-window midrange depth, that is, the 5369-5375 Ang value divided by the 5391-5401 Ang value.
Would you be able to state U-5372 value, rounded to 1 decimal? 1.5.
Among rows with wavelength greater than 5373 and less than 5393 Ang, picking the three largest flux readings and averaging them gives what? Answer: 11.9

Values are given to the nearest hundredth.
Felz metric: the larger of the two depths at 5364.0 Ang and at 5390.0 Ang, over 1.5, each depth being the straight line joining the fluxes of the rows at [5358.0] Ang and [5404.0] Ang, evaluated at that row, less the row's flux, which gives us 1.03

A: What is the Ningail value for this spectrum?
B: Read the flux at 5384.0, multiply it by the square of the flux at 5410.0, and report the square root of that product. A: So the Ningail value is 29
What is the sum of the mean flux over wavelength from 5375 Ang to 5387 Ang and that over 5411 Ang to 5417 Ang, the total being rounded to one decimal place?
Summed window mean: 22.8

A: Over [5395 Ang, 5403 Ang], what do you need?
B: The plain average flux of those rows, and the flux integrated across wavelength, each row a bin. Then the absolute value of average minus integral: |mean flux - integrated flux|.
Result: 72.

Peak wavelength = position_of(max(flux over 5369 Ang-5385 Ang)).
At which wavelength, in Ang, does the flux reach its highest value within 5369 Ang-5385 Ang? 5380.0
